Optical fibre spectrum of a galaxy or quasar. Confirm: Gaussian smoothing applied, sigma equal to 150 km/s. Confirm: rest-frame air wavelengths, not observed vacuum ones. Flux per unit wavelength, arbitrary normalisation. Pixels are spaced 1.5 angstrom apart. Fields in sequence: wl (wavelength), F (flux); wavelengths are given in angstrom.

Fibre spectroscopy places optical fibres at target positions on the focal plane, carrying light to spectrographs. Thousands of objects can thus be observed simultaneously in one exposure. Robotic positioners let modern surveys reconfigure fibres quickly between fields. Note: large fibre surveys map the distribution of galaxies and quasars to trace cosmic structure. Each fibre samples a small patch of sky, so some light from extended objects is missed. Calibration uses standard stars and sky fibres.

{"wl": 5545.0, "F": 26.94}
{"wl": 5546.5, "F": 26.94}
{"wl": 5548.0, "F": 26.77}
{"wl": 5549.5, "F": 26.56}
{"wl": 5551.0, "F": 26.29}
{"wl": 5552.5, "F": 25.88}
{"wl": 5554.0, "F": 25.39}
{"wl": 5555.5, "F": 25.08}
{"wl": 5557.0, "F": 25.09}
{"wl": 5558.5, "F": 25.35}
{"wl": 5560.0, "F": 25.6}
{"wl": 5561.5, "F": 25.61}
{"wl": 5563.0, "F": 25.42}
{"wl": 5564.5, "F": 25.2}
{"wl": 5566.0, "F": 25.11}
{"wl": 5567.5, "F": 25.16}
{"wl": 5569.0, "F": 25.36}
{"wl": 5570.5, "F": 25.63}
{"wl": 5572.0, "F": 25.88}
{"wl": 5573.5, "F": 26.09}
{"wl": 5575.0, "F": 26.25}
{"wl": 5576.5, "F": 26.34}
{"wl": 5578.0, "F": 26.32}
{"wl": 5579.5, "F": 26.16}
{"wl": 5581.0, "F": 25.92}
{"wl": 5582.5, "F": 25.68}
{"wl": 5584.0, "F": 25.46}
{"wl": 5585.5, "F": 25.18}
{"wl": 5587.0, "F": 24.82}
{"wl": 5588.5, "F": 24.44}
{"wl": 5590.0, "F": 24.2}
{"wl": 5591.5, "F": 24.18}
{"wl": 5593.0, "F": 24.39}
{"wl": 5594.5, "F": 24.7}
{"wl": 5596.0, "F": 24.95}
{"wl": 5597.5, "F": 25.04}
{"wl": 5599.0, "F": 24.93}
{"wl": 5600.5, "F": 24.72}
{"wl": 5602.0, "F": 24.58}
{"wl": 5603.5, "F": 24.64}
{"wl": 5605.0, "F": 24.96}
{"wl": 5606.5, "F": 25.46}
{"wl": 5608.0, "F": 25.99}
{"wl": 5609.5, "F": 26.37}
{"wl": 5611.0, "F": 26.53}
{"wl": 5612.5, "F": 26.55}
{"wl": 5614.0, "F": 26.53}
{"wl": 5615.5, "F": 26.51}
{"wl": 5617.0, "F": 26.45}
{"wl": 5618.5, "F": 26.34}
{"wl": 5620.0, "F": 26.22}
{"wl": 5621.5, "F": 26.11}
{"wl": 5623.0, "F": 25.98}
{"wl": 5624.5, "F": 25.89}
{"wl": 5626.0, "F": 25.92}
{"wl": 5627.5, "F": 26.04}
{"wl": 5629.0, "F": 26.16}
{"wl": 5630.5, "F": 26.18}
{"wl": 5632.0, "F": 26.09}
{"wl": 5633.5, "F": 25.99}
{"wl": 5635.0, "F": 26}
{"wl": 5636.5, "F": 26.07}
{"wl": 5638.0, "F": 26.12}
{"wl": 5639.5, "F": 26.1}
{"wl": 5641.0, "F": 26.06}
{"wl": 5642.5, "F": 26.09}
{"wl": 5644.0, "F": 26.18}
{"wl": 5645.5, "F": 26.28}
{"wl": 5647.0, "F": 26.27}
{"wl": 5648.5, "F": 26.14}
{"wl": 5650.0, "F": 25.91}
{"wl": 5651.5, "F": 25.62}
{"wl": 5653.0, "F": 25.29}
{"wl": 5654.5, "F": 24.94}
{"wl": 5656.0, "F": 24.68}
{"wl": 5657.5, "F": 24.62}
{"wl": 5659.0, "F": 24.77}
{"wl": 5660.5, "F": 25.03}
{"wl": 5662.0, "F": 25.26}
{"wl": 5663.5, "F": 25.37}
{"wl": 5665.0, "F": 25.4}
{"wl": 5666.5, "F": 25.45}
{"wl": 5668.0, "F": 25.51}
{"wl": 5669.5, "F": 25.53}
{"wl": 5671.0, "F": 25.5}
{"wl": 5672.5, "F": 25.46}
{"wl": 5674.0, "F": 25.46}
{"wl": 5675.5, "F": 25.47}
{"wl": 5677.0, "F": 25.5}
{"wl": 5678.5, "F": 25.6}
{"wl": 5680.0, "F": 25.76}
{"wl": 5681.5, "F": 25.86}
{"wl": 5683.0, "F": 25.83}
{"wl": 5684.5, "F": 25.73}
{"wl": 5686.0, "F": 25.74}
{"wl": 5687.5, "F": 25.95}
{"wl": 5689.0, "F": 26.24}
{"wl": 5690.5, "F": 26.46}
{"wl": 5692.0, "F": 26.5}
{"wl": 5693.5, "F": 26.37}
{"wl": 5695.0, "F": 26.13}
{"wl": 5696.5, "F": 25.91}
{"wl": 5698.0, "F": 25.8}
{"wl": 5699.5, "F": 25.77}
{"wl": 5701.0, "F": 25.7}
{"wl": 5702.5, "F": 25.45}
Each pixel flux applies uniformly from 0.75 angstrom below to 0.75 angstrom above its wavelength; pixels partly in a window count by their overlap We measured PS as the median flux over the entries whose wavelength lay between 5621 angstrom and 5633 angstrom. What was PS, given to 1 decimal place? 26.1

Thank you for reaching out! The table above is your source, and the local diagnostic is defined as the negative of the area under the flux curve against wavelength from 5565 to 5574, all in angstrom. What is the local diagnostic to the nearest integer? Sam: -230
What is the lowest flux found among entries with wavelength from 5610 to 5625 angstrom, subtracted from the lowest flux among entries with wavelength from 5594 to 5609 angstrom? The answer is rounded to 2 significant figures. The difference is -1.3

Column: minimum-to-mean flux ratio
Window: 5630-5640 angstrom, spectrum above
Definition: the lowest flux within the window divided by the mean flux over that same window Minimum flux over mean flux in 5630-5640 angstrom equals 0.997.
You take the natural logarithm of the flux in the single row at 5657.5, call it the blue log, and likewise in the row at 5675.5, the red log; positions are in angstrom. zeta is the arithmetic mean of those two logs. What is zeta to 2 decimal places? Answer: 3.22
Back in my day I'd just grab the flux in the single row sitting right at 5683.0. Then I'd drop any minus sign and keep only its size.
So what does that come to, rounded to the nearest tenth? 25.8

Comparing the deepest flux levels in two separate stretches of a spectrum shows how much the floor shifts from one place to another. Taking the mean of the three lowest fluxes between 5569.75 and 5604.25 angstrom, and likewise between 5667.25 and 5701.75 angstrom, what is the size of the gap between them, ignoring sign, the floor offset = 1.2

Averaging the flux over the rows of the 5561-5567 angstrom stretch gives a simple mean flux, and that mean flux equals 25.3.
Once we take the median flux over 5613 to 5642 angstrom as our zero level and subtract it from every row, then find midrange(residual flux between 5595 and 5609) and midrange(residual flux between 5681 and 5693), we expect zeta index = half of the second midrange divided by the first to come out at 0.0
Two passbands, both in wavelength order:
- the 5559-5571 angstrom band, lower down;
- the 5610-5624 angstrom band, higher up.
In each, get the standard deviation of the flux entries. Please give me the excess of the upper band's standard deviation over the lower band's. 0.00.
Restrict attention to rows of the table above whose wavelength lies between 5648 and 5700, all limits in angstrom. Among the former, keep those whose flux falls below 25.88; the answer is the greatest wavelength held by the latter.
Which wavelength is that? 5699.5 angstrom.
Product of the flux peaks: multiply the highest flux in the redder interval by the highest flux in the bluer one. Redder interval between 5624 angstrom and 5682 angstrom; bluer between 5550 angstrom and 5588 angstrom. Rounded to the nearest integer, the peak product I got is 692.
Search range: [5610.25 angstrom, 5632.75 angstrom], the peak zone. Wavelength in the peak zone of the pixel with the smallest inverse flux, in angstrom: 5612.5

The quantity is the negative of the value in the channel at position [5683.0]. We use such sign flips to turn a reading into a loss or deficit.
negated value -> -25.83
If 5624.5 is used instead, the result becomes -25.89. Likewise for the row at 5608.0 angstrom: -25.99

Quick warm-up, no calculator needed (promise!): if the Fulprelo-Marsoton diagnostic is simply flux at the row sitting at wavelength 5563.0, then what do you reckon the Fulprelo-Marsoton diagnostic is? 25.42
